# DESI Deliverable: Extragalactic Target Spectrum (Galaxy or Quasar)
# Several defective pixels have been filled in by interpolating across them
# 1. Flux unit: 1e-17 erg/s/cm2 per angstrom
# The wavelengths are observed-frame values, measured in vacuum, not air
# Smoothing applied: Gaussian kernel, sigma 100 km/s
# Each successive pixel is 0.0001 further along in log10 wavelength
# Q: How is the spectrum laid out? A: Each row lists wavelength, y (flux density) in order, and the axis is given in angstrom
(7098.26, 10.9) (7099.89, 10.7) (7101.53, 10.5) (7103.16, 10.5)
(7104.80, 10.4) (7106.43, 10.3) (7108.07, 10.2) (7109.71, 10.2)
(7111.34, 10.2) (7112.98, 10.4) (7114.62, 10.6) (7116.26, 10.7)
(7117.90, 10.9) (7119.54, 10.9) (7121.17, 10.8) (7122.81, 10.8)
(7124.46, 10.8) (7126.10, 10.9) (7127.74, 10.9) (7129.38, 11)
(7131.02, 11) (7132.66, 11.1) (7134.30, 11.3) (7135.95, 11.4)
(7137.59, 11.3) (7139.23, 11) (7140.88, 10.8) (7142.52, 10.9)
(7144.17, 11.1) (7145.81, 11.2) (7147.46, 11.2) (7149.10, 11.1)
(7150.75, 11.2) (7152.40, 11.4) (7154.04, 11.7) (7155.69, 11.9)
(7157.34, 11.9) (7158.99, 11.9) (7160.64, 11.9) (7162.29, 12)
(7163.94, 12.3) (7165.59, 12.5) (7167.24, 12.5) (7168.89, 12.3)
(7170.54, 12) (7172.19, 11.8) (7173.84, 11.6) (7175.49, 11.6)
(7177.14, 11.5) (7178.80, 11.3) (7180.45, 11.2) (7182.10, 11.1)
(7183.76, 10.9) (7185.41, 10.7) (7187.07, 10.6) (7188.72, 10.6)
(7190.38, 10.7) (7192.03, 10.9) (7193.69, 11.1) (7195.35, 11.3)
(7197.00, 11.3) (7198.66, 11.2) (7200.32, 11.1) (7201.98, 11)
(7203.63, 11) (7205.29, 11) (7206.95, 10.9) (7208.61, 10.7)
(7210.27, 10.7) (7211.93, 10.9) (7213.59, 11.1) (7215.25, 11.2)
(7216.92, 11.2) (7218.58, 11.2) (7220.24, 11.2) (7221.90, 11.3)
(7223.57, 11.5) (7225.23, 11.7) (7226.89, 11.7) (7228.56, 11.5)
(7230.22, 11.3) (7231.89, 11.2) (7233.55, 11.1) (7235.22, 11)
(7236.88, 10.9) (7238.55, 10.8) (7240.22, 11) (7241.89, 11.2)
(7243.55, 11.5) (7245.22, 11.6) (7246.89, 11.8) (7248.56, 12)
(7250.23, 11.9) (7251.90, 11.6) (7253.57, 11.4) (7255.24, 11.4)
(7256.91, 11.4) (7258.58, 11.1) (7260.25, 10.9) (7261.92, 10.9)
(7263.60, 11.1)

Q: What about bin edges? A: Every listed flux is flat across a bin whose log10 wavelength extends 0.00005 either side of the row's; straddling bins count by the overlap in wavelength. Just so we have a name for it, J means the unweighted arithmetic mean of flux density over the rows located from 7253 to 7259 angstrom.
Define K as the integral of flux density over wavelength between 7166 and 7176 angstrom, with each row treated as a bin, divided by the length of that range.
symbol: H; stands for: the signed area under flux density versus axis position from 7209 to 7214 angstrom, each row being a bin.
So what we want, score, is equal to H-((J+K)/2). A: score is 43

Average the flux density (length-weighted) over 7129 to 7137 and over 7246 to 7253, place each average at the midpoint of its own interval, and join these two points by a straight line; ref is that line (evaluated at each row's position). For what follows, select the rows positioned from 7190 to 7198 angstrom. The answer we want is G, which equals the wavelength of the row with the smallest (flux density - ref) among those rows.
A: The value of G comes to 7190.38 angstrom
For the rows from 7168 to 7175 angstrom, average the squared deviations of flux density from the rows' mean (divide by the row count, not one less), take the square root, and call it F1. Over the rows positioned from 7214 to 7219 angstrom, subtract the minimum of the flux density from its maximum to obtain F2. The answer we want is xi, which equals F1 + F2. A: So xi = 0.26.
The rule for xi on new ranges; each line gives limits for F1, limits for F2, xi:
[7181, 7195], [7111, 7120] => 0.89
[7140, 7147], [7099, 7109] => 0.66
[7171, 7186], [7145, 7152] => 0.44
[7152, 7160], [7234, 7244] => 0.90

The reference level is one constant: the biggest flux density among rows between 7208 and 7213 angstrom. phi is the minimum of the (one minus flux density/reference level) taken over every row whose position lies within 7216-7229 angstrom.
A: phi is -0.07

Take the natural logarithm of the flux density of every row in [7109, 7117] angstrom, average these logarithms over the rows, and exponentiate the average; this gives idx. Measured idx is 10.4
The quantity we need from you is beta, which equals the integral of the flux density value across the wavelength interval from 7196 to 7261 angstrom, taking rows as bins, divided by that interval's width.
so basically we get 11.2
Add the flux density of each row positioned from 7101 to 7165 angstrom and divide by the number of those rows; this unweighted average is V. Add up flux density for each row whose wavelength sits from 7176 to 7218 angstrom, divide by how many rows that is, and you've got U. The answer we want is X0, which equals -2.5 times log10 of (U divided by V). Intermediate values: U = 11.01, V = 11.0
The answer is 0.003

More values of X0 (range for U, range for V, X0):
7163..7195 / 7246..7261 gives 0.006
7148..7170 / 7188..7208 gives -0.084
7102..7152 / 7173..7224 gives 0.024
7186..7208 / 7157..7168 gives 0.110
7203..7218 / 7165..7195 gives 0.040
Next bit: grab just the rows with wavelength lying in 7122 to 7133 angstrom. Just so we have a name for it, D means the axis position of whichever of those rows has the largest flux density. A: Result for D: 7132.66 angstrom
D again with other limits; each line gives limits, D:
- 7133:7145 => 7135.95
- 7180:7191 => 7180.45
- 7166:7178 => 7167.24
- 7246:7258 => 7248.56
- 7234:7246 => 7245.22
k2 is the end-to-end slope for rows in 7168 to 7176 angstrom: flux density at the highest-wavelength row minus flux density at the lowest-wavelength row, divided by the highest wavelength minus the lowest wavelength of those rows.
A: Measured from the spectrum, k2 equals -0.11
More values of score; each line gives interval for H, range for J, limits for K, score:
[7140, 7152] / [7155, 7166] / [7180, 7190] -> 121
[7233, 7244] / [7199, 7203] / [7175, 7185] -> 110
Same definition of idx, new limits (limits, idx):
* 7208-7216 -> 10.9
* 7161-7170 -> 12.3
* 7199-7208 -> 11.0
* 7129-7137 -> 11.2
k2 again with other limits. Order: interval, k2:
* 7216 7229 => 0.03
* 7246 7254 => -0.06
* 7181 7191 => -0.05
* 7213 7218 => 0.03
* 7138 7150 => 0.01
